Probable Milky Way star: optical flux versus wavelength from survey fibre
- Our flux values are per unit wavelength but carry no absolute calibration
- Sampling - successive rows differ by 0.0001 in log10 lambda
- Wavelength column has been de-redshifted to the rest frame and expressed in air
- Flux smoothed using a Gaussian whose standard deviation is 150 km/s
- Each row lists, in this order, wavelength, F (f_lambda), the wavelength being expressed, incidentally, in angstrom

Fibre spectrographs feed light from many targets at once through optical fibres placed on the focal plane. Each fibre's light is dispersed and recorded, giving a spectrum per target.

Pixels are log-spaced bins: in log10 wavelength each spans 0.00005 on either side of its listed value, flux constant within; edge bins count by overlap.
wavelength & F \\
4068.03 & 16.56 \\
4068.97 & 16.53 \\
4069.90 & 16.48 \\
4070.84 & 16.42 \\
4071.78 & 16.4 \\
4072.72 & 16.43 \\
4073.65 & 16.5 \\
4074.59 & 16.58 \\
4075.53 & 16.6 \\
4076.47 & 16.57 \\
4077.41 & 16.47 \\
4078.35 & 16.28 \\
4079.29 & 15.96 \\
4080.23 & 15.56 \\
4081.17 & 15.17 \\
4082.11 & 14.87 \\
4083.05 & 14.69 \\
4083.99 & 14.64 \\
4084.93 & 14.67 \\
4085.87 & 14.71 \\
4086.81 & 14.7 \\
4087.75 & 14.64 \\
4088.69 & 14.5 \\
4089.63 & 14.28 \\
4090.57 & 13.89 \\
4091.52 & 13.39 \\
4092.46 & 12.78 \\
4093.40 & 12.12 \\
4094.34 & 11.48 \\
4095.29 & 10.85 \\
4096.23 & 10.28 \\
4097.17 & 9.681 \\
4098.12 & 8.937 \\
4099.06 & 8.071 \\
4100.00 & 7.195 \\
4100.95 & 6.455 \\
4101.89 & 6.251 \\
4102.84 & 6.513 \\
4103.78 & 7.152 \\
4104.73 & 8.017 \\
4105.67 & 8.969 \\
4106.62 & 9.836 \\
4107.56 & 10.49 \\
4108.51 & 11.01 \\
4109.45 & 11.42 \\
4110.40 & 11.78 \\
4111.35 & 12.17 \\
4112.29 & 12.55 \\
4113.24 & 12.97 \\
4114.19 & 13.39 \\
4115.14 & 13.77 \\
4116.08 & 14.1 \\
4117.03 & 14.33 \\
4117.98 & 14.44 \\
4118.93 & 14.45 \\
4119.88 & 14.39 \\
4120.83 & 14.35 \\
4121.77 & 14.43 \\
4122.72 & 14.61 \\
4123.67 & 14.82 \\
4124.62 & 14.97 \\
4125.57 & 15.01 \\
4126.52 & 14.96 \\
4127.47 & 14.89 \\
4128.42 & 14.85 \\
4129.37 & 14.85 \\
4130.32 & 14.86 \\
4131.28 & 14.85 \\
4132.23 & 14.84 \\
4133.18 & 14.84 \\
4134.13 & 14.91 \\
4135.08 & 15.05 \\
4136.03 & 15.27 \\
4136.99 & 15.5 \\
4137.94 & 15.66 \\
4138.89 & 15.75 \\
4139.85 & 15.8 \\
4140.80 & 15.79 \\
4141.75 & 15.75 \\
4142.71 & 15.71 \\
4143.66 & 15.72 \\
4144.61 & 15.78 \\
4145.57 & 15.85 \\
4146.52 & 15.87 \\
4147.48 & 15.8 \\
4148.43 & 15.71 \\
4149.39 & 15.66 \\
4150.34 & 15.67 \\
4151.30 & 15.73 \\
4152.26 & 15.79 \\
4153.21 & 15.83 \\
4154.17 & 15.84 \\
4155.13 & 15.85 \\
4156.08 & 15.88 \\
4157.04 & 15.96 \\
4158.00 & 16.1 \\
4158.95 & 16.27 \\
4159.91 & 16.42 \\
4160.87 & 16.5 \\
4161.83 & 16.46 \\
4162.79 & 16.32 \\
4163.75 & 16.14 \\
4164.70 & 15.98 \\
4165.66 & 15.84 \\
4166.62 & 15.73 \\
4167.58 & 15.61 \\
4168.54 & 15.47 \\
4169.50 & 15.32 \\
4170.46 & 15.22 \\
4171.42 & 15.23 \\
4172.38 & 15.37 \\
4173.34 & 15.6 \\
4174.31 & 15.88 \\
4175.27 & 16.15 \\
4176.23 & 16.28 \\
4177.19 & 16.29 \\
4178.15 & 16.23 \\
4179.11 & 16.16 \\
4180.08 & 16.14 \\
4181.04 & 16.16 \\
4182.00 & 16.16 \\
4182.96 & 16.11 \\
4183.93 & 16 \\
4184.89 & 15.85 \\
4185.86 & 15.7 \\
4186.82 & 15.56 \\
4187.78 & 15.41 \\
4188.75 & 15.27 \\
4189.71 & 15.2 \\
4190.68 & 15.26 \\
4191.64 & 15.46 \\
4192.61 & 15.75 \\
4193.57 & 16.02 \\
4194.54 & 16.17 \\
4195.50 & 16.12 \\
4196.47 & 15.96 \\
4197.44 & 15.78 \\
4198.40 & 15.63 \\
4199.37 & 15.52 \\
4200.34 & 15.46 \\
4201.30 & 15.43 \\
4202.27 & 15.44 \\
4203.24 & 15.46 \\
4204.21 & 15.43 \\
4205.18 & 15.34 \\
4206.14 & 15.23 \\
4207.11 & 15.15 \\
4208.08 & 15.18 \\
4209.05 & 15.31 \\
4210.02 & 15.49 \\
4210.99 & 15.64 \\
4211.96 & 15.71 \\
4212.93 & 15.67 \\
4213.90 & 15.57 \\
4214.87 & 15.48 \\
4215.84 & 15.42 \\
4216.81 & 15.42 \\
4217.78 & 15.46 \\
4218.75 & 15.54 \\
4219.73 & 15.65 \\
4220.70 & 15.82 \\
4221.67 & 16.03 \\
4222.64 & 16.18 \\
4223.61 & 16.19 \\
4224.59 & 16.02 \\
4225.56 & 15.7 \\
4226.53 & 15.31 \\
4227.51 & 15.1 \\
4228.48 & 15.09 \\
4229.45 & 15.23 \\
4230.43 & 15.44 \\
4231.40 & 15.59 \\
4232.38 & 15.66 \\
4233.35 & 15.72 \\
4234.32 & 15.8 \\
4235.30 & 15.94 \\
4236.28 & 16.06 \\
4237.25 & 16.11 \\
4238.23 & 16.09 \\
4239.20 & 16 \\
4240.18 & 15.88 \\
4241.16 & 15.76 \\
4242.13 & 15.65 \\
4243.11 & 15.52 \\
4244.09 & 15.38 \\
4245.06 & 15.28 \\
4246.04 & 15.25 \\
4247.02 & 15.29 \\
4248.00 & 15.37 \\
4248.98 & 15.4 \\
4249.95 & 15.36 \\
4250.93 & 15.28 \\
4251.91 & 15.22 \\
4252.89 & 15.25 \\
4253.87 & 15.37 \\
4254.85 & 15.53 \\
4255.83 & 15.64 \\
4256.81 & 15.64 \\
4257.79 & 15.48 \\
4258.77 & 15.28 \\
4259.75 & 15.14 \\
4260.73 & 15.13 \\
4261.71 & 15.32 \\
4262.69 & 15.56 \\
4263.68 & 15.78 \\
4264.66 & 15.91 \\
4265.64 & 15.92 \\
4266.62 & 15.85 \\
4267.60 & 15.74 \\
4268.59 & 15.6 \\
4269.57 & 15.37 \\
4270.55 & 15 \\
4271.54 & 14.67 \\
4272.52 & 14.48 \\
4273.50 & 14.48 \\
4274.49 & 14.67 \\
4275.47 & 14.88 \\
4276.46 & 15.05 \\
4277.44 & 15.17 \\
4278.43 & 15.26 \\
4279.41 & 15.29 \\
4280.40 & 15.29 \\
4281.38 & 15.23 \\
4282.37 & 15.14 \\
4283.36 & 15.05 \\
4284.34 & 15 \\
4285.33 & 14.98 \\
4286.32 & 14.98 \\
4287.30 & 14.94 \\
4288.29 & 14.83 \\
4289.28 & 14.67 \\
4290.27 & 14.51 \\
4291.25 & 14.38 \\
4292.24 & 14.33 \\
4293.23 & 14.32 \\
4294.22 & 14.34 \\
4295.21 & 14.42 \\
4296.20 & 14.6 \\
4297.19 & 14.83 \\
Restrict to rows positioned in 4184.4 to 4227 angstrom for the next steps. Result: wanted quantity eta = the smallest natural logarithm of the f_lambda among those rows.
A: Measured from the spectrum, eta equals 2.72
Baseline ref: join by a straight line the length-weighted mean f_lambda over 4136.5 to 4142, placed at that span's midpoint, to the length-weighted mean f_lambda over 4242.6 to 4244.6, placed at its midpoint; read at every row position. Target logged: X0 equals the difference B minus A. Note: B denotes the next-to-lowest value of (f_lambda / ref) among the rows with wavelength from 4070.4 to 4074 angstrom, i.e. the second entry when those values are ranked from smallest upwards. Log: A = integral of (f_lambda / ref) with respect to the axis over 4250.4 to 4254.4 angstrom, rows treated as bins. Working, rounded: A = 4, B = 1.04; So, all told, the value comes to -3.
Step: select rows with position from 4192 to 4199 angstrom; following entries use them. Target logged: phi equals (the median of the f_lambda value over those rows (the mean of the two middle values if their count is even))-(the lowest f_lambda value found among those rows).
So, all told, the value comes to 0.33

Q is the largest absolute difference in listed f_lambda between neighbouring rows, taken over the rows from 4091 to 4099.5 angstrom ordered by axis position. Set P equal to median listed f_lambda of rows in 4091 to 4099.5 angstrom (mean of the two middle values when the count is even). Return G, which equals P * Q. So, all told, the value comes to 9.4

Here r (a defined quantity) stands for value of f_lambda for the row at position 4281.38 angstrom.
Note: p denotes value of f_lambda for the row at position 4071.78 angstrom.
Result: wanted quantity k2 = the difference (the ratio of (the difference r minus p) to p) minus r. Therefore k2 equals -15.3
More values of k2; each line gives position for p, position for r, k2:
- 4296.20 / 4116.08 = -14.1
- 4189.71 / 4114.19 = -13.5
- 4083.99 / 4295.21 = -14.4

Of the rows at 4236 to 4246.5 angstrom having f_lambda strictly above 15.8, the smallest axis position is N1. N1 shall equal 4236.28 angstrom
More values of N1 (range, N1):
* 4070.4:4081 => 4070.84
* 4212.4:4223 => 4220.70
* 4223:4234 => 4223.61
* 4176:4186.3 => 4176.23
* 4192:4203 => 4193.57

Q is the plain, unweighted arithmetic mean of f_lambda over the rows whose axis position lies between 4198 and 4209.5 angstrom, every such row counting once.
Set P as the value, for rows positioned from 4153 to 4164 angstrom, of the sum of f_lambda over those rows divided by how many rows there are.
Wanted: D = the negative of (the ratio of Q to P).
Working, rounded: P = 16.1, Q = 15.4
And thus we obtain -0.95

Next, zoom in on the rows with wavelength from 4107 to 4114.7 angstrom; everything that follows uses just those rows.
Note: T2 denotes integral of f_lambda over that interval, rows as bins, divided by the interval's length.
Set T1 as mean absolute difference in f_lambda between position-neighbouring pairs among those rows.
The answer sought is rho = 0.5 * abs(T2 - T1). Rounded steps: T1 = 0.41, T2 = 12.0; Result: 5.8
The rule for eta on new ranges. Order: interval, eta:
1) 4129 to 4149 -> 2.70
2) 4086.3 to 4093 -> 2.55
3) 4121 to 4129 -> 2.67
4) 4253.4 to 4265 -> 2.72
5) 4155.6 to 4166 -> 2.76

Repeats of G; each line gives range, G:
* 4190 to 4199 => 4.6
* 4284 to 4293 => 2.4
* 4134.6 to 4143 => 3.6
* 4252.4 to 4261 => 3.1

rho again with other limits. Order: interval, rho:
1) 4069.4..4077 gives 8.2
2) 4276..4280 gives 7.6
